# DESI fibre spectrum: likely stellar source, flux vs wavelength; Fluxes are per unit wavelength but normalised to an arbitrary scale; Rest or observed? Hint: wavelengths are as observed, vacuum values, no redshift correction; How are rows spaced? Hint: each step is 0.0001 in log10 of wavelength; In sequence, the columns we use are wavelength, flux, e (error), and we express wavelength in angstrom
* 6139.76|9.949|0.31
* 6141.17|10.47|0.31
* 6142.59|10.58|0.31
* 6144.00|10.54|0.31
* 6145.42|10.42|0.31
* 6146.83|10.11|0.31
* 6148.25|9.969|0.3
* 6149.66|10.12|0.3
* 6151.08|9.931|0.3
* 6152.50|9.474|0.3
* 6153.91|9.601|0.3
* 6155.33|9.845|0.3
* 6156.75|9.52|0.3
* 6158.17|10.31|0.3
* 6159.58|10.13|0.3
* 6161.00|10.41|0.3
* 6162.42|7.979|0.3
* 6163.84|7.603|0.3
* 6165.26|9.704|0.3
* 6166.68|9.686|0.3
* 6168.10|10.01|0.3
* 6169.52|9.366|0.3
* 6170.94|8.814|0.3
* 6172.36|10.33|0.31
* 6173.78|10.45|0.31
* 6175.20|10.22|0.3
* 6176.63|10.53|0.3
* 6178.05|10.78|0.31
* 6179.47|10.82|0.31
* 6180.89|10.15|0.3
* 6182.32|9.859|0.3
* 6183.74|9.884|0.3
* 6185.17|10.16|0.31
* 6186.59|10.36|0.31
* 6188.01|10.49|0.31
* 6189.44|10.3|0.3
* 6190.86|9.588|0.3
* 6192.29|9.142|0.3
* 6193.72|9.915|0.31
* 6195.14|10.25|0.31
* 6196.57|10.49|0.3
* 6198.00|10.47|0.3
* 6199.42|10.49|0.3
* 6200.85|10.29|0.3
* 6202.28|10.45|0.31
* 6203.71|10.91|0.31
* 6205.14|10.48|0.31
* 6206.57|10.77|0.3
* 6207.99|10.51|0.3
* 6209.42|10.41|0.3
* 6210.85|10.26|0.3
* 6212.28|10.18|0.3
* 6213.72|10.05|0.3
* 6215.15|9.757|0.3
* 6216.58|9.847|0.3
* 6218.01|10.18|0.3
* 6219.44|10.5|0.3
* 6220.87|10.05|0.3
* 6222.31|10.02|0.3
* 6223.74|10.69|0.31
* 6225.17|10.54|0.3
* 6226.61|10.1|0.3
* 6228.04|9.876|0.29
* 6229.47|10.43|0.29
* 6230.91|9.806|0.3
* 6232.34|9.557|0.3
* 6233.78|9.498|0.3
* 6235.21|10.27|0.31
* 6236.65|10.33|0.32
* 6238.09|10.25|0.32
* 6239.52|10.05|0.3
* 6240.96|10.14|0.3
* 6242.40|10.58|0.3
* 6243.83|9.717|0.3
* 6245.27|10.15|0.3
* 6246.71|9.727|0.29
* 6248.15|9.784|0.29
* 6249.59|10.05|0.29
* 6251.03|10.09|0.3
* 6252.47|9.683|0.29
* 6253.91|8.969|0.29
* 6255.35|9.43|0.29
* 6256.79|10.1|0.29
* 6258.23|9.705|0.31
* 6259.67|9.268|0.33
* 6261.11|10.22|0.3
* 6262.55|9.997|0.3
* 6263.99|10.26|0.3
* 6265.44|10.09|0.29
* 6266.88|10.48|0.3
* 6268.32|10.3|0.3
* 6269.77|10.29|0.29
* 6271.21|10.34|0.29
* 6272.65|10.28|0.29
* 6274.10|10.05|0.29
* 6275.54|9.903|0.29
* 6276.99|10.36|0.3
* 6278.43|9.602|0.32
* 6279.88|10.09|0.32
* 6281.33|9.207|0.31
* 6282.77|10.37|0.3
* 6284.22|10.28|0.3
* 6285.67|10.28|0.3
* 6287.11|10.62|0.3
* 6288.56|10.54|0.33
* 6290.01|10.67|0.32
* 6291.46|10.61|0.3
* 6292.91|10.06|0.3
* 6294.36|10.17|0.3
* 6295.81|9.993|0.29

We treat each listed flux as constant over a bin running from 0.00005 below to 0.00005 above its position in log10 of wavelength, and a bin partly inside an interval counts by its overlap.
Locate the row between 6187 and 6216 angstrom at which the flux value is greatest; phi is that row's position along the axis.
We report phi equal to 6203.71 angstrom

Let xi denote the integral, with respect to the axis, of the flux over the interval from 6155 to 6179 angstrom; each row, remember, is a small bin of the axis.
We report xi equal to 234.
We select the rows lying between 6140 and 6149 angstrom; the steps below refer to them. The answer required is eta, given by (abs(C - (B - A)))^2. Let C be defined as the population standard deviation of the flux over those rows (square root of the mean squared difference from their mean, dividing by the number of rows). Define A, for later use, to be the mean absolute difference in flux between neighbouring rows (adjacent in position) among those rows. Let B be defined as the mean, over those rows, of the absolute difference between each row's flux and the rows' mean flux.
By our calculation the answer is 0.03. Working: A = 0.14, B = 0.21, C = 0.23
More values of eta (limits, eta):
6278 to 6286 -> 0.33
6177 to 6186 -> 0.09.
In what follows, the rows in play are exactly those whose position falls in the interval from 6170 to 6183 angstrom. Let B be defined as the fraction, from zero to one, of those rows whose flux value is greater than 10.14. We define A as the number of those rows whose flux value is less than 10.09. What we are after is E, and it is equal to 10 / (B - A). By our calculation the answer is -8.2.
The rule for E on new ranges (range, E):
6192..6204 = -8.2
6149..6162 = -2.1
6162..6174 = -1.5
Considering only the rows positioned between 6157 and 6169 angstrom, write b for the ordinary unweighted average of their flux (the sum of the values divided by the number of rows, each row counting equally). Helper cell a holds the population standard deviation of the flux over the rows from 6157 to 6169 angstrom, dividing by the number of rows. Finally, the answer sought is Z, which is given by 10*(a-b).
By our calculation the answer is -85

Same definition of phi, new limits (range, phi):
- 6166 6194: 6179.47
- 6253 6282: 6266.88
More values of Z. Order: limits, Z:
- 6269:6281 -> -99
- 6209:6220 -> -99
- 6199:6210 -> -104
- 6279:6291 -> -98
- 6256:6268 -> -97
